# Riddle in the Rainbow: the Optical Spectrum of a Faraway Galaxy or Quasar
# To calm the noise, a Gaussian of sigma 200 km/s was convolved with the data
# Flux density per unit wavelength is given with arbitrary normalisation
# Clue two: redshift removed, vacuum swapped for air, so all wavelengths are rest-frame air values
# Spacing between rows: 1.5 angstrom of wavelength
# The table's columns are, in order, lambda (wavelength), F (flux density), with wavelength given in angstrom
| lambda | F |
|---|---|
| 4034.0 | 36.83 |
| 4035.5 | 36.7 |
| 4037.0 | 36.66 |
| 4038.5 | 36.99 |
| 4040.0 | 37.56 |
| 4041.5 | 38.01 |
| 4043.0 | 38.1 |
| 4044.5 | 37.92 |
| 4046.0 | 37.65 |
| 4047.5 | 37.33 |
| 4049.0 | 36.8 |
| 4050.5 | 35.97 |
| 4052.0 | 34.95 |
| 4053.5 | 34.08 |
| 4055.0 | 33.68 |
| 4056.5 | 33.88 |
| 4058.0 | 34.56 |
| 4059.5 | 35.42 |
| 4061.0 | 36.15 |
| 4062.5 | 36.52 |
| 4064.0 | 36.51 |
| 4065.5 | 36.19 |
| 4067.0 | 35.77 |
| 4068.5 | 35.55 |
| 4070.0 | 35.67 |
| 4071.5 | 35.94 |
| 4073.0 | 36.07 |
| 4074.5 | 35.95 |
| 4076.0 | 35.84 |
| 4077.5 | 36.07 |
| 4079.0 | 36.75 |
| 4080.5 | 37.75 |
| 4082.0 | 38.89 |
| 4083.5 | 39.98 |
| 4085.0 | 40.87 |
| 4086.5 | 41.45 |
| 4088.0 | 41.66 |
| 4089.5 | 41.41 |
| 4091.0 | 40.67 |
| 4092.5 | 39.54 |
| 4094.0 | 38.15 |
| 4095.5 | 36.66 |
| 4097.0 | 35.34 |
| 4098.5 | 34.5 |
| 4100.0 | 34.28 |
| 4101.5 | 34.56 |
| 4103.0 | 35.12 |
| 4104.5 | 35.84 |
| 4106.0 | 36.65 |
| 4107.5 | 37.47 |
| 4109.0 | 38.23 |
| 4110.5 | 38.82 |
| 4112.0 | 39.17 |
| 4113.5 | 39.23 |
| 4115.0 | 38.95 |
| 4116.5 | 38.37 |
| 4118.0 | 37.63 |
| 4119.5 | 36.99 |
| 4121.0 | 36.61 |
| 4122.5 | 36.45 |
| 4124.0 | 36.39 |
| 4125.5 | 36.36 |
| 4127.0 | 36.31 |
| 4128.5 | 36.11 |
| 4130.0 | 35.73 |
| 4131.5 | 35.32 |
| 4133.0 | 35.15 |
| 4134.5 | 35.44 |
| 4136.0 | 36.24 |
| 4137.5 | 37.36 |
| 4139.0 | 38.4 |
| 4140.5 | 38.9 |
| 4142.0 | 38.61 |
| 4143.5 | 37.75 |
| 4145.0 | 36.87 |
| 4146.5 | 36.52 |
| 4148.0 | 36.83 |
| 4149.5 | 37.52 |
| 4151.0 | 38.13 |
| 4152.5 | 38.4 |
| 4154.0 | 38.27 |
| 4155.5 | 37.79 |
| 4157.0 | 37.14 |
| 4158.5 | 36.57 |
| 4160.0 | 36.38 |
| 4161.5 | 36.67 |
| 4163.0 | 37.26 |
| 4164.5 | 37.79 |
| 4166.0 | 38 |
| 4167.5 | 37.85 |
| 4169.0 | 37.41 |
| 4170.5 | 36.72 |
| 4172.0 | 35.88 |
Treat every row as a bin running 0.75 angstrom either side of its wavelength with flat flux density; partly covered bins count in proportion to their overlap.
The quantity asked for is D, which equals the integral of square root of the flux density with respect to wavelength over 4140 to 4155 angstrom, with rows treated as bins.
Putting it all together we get 92.2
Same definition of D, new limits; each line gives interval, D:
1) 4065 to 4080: 90.0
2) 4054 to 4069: 89.2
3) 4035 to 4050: 91.7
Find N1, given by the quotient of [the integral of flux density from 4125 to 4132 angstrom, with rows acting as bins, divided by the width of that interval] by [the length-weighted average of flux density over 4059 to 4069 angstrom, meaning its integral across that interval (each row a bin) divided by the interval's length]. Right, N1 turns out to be 1.00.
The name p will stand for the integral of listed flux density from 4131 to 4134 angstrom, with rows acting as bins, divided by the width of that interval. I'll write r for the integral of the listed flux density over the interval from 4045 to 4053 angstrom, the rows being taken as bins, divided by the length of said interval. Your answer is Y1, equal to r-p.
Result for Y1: 1.3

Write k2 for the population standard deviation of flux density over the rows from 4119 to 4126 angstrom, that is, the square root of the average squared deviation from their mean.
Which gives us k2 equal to 0.23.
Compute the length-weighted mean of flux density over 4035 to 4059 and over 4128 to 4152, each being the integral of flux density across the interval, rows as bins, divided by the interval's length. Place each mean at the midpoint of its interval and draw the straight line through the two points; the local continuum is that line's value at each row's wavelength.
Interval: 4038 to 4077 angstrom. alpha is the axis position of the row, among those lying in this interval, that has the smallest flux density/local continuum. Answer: 4055.0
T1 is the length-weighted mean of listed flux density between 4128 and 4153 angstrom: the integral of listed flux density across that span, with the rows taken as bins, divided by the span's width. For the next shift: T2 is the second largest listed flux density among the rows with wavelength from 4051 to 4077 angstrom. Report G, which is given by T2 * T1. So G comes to 1351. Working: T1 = 37.0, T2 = 36.51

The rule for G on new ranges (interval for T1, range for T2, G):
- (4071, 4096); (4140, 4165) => 1486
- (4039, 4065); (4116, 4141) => 1390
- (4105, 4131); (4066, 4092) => 1548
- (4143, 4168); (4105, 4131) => 1465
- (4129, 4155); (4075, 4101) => 1539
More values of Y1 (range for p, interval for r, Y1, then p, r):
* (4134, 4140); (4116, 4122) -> 0.3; 37.0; 37.3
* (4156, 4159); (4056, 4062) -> -1.8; 37.0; 35.1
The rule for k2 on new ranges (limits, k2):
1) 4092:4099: 1.83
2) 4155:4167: 0.58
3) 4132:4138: 0.86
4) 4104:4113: 1.18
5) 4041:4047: 0.17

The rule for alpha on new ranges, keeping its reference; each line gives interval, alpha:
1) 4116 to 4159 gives 4133.0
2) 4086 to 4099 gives 4098.5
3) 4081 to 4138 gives 4100.0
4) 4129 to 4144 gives 4133.0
